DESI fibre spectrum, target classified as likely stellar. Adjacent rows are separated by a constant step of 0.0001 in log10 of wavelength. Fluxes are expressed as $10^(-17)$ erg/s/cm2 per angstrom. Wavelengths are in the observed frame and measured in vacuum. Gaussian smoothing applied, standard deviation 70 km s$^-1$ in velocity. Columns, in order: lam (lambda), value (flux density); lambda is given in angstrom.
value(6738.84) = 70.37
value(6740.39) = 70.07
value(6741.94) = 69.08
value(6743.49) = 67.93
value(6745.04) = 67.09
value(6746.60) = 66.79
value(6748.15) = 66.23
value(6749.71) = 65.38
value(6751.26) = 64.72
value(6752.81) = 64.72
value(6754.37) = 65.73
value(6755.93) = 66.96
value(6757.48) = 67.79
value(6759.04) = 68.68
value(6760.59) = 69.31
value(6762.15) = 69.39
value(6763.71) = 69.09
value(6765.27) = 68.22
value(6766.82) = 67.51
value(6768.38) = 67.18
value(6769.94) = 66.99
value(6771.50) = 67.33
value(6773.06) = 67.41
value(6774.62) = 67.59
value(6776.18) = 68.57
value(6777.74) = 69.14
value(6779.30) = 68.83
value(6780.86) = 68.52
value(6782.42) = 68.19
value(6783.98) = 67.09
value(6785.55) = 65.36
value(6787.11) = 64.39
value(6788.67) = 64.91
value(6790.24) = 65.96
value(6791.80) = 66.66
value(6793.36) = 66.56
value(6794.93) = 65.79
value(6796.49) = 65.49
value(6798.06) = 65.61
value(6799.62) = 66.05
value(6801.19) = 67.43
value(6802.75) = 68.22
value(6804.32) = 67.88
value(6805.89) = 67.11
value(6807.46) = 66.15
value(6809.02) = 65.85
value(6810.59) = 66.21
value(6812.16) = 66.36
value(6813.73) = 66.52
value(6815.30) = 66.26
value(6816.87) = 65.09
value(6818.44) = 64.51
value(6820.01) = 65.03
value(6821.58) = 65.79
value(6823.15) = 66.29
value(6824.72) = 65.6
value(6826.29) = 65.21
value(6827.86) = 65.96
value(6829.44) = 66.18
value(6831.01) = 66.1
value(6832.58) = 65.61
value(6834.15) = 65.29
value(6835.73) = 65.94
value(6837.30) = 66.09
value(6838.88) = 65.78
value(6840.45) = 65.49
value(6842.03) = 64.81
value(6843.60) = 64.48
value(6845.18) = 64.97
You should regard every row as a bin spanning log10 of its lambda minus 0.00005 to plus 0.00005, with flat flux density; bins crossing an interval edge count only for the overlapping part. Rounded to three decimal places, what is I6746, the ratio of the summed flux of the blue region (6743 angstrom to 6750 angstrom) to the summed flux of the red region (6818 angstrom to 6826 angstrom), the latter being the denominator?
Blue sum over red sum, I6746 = 1.019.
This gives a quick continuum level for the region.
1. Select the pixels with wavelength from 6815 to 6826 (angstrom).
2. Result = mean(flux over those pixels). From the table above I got 65.5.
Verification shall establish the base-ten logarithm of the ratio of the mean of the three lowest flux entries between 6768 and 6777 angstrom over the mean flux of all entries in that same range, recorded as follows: -0.0022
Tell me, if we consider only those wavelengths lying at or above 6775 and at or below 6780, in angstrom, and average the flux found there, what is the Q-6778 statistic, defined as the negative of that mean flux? -68.8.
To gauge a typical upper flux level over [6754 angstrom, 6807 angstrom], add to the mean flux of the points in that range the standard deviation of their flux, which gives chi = 68.6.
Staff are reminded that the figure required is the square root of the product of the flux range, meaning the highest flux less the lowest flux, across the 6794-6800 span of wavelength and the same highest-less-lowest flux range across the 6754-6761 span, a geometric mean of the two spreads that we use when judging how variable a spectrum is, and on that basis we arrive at 1.4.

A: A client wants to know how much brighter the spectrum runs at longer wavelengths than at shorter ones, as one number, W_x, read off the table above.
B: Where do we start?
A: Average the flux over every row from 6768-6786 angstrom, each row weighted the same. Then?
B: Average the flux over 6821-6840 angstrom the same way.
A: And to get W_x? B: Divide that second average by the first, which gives 0.972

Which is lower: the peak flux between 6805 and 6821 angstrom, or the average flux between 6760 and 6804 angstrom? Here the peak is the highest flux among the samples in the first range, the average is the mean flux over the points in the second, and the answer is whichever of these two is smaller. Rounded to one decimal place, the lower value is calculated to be 67.1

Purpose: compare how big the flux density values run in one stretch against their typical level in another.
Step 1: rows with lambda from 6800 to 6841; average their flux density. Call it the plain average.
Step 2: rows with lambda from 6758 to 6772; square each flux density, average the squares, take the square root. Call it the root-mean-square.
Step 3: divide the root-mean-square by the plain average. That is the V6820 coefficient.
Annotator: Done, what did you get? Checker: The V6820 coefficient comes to 1.03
